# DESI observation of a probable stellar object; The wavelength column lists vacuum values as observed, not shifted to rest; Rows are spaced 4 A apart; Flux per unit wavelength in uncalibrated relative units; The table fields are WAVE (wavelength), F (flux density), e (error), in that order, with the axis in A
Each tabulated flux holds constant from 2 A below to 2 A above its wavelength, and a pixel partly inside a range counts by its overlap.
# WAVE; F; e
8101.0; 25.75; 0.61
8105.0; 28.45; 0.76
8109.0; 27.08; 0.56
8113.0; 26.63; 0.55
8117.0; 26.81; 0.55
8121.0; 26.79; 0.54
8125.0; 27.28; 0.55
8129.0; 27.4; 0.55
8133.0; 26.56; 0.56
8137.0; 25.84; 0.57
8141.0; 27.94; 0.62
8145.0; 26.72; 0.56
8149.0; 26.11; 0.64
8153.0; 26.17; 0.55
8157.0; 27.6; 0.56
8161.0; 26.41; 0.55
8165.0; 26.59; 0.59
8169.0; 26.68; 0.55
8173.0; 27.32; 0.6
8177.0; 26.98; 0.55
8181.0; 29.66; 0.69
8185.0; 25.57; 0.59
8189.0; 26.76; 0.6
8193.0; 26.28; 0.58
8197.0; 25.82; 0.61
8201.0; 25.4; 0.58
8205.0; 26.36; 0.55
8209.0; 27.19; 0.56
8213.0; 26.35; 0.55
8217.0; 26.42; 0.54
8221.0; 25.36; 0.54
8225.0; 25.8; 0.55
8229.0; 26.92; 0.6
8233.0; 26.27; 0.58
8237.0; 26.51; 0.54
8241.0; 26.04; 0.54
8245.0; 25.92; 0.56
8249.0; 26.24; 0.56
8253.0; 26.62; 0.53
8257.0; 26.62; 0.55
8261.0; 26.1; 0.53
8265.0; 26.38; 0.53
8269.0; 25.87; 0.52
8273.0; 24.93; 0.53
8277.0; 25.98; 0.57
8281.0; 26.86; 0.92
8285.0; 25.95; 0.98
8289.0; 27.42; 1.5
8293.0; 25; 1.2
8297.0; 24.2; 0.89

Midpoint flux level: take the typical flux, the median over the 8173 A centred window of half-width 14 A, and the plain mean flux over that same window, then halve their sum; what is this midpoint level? 26.9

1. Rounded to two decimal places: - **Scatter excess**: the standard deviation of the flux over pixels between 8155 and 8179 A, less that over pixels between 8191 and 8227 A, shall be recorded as -0.12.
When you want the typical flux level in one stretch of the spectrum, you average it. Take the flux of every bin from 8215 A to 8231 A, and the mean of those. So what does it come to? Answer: 26.1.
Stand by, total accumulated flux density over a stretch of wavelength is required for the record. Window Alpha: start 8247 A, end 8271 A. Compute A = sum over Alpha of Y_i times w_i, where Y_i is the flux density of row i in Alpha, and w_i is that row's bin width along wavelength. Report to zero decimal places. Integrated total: 631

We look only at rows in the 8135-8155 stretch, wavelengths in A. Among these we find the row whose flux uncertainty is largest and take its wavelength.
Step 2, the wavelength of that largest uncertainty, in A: 8149.0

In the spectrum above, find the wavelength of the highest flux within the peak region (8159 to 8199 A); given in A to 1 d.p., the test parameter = 8181.0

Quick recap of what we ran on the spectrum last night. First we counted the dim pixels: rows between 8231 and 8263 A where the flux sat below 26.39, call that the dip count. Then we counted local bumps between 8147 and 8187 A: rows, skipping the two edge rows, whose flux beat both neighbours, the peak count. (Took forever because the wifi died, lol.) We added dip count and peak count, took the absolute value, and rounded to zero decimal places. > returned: 8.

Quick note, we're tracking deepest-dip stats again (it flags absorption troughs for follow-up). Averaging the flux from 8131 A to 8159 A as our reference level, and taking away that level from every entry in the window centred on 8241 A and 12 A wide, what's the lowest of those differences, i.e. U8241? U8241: -0.79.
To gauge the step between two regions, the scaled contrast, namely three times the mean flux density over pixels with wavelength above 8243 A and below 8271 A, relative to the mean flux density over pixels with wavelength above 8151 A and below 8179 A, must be 2.94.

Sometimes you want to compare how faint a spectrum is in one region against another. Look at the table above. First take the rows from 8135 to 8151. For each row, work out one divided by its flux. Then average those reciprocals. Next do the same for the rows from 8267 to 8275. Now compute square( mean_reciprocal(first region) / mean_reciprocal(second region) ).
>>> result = 0.91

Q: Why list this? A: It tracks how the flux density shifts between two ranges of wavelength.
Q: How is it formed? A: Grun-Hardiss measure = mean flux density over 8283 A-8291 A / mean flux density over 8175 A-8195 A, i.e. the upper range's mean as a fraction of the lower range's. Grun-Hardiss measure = 0.99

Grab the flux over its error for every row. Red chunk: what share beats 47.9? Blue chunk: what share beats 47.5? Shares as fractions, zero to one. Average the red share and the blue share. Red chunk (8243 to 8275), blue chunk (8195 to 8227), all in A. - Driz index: 0.56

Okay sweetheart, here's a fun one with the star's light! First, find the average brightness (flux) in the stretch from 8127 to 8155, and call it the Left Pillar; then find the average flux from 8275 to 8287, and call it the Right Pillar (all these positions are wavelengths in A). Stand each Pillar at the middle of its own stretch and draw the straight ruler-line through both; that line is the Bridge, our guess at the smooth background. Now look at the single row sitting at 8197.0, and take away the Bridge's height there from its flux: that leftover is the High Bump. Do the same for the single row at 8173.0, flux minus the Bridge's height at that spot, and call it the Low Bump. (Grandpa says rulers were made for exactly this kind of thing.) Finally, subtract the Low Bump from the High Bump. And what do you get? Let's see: -1.4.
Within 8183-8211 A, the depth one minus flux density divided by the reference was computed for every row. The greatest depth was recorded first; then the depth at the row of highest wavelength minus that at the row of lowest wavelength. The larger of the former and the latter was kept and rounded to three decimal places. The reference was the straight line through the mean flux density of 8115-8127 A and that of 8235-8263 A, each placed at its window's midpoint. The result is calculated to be 0.043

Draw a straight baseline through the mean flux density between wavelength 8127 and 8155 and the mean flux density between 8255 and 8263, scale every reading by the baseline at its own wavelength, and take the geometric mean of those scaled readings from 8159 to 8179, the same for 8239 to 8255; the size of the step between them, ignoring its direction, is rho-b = 0.014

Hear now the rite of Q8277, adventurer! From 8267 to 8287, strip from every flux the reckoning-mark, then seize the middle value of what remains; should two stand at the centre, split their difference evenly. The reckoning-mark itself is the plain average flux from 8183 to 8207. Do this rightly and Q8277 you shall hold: -0.1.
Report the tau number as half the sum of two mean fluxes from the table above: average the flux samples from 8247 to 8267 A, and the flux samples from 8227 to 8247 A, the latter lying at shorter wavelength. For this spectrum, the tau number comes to 26.4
